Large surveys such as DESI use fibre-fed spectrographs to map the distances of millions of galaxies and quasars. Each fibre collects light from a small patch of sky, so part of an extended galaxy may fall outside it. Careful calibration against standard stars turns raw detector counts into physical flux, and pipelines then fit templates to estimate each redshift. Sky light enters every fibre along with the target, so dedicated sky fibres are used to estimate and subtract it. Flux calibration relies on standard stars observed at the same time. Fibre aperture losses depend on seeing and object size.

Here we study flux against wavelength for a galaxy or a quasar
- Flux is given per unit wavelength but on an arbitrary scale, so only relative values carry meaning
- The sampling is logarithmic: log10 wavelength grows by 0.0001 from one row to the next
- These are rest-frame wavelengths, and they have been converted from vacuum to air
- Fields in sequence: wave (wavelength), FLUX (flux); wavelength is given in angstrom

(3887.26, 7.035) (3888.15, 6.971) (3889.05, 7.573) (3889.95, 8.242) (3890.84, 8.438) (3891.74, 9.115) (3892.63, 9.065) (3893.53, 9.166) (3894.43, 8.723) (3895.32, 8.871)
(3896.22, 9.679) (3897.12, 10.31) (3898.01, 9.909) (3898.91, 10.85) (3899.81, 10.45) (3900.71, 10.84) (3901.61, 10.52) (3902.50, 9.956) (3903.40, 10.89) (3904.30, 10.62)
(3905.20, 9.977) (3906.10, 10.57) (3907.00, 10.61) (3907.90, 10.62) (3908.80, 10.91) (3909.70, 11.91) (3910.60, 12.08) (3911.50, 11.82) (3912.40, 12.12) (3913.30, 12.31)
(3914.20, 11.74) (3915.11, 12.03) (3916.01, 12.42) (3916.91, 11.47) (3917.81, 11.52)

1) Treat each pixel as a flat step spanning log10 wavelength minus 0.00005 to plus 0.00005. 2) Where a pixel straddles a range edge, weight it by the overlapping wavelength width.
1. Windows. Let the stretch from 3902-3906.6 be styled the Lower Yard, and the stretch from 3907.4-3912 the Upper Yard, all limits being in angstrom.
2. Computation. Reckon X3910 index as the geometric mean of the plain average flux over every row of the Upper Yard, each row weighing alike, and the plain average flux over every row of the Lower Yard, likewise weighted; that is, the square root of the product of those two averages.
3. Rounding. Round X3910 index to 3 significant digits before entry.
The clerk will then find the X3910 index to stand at 10.9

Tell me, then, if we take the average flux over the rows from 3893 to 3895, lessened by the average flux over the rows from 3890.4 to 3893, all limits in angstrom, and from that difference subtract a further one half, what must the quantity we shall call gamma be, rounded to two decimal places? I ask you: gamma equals -0.43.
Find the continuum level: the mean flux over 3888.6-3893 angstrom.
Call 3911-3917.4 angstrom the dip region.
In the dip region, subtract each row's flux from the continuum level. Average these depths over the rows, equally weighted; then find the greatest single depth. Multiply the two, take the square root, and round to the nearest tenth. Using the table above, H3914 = 3.2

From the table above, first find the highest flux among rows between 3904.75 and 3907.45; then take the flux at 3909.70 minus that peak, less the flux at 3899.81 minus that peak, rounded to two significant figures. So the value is 1.5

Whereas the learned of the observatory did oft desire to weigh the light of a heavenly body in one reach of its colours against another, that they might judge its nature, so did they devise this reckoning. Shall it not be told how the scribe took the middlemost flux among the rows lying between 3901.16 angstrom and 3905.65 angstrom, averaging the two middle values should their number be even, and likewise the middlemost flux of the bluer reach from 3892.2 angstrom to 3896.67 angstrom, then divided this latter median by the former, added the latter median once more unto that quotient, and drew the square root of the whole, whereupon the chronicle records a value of 3.15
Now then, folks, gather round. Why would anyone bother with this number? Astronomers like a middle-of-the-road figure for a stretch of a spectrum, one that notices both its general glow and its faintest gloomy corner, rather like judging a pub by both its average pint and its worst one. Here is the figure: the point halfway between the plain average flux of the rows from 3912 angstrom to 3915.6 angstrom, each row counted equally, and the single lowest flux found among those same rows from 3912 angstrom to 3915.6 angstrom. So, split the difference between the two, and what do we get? 11.9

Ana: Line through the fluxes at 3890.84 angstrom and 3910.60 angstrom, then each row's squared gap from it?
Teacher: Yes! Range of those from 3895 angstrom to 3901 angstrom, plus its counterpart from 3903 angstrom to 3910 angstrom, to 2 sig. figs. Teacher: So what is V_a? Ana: 2.1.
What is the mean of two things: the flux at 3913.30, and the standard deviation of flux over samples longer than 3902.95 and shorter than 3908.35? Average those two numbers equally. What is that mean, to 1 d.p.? 6.3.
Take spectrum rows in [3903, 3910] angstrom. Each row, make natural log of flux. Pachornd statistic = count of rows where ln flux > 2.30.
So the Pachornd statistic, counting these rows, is 8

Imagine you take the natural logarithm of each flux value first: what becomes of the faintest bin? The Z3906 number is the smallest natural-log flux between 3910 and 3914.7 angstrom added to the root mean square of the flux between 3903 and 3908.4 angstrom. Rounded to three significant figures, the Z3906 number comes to 13.0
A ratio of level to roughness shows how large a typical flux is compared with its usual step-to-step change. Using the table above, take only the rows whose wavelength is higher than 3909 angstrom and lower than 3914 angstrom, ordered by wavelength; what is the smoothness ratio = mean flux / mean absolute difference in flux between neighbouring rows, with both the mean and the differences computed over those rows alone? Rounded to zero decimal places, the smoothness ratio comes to 52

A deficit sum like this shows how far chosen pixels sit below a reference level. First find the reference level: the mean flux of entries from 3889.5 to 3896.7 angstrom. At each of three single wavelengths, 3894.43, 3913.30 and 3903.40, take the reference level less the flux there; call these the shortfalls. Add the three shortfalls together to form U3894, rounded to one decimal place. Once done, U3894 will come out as -5.2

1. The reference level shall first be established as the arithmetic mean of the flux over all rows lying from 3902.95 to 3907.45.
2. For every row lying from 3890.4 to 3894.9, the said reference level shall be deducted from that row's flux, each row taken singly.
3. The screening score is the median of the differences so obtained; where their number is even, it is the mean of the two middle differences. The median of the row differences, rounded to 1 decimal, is -1.5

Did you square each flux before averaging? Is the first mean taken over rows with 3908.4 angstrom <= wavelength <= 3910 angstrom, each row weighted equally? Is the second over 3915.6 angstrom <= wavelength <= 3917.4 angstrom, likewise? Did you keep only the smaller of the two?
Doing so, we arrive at 130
